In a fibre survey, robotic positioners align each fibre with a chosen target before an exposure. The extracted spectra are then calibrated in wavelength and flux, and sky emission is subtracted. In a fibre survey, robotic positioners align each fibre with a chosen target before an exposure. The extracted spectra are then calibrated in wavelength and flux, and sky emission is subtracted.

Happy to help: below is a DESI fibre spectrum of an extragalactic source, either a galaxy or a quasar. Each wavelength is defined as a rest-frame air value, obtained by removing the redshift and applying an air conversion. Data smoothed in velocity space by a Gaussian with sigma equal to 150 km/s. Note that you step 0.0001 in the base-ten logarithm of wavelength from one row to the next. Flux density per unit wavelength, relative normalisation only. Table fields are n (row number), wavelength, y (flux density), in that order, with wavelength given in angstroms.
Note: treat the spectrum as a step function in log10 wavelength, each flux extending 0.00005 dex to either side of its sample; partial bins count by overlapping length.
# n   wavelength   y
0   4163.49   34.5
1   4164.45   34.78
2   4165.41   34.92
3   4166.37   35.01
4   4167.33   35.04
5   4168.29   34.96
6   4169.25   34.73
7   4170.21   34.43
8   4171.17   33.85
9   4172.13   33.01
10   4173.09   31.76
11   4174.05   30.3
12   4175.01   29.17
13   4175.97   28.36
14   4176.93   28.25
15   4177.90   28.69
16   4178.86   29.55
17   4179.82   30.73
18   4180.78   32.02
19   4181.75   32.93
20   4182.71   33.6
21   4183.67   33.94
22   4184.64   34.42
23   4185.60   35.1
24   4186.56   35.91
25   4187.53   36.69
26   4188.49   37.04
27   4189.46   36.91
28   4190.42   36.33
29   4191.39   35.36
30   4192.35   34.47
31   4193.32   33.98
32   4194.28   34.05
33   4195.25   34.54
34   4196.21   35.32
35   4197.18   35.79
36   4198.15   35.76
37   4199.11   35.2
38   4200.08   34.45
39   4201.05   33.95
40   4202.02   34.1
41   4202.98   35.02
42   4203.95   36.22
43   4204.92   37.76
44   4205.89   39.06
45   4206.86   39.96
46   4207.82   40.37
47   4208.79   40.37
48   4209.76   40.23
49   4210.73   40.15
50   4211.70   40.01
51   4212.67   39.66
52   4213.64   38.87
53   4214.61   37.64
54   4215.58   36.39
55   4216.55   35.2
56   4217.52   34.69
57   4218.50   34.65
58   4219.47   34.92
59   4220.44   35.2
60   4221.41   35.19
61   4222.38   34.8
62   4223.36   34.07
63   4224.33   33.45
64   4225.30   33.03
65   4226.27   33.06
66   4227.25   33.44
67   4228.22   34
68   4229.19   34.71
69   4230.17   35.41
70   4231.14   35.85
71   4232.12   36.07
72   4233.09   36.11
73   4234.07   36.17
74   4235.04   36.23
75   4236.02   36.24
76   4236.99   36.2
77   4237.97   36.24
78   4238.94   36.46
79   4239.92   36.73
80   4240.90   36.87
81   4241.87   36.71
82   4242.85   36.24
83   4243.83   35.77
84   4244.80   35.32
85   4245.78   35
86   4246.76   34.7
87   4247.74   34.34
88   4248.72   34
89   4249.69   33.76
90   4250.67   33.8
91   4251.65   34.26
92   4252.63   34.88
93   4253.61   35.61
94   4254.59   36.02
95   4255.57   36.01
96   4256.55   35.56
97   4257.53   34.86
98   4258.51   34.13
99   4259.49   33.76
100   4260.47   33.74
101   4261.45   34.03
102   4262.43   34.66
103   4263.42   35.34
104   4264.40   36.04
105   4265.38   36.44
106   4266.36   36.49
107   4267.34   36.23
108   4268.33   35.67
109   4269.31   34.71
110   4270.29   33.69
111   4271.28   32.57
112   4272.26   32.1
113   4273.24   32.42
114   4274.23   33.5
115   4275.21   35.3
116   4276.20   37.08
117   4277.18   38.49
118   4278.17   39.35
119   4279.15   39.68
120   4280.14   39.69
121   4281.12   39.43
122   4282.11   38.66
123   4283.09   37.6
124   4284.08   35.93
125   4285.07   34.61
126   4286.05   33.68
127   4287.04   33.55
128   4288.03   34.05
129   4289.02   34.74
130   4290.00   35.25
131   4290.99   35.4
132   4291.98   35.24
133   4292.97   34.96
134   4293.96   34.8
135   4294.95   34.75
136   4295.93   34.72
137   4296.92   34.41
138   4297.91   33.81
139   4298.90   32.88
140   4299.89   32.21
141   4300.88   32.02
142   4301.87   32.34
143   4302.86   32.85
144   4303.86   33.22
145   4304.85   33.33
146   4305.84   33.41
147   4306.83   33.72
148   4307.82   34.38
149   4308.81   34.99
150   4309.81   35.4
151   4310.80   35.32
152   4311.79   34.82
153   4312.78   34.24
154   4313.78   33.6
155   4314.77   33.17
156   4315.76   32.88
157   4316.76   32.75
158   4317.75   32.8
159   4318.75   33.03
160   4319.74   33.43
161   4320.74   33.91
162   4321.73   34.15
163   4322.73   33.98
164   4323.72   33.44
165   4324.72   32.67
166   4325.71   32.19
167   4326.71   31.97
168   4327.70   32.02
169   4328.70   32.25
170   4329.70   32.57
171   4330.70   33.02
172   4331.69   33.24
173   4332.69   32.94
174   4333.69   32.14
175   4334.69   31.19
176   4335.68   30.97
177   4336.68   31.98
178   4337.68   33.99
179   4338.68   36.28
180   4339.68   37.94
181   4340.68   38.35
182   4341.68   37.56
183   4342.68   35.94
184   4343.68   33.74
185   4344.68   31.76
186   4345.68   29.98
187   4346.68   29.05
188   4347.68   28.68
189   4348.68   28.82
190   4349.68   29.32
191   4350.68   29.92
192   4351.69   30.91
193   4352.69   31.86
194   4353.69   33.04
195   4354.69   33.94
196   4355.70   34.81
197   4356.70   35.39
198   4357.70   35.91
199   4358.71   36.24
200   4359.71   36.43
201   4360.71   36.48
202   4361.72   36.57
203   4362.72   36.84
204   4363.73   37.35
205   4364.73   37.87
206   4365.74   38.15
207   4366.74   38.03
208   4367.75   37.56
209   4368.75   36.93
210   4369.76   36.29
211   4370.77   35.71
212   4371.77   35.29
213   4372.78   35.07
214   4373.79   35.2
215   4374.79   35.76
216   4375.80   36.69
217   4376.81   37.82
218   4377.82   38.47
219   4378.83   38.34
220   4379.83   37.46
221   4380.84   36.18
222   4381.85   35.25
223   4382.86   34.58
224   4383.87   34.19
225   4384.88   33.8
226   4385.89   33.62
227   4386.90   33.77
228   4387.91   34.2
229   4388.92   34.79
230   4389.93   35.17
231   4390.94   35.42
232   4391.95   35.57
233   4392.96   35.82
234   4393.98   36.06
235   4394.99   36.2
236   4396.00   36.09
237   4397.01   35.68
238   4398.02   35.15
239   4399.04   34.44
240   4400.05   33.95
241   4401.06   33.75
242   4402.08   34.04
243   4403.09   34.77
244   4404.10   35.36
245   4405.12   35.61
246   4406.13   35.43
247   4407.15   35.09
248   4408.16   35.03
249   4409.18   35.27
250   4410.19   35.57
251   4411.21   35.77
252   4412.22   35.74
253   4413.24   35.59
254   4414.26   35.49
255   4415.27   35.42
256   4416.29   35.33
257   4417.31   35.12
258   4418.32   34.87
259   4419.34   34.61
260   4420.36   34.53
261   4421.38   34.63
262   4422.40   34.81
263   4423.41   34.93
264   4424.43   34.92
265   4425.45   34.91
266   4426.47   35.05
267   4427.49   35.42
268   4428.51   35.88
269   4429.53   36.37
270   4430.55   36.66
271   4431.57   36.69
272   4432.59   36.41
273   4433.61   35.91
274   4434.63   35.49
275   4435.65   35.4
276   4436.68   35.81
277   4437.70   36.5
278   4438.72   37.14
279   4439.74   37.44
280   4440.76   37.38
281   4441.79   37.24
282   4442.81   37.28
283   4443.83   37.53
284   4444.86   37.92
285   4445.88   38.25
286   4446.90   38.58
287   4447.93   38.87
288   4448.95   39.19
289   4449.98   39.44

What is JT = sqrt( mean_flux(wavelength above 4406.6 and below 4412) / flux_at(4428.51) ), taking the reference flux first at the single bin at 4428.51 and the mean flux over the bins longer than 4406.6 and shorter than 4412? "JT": 0.99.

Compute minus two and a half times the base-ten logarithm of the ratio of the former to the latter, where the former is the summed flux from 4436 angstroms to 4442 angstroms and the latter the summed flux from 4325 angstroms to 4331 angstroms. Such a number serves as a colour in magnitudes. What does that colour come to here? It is -0.14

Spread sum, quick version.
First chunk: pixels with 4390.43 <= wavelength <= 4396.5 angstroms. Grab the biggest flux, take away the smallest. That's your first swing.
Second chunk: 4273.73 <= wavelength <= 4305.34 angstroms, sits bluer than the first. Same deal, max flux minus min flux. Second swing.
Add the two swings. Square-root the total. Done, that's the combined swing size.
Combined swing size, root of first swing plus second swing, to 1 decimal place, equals 2.9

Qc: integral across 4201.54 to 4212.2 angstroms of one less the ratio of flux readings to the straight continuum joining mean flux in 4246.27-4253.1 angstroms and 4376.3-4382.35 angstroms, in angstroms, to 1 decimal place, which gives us -1.7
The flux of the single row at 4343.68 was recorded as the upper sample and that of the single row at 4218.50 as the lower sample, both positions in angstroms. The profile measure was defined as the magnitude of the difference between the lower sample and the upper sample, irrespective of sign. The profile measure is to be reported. 0.9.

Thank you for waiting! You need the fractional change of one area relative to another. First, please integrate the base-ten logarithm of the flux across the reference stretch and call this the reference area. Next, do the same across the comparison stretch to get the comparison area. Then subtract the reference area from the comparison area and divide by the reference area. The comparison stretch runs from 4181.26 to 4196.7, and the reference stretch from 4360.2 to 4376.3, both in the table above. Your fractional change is -0.053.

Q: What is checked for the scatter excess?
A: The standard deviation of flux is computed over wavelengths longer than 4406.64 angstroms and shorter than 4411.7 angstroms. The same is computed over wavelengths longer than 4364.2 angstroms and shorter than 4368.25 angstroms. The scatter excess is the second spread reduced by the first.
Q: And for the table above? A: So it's -0.06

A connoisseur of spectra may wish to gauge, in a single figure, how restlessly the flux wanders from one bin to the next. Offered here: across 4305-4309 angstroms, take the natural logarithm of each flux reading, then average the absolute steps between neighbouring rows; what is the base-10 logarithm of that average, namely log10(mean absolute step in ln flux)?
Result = -1.81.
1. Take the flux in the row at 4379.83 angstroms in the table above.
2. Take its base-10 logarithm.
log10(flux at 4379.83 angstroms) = 1.57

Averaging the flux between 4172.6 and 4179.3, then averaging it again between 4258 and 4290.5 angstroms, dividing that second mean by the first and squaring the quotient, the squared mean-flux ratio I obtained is 1.46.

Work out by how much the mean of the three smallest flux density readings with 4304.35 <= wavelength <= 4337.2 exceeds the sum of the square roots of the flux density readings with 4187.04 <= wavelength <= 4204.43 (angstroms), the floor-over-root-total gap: -76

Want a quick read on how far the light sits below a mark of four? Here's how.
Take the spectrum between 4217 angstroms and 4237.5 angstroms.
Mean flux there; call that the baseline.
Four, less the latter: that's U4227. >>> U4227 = -30.9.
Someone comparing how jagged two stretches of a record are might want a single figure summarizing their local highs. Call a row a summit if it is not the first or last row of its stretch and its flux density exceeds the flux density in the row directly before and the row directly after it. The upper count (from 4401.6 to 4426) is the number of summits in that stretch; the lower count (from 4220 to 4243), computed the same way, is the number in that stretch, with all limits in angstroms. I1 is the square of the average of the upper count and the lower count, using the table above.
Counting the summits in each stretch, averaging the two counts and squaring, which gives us 6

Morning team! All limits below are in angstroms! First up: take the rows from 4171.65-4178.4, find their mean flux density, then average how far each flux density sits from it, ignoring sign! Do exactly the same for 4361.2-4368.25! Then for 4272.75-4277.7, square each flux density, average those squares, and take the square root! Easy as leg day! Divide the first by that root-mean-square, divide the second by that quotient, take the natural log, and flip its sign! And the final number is -2.4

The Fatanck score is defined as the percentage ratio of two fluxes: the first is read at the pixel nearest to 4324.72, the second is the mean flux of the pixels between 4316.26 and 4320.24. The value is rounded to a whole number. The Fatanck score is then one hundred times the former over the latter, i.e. 99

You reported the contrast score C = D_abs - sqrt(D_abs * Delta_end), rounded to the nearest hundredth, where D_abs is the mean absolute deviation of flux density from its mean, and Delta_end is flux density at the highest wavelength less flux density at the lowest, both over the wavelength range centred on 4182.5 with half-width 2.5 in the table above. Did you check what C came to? -0.59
